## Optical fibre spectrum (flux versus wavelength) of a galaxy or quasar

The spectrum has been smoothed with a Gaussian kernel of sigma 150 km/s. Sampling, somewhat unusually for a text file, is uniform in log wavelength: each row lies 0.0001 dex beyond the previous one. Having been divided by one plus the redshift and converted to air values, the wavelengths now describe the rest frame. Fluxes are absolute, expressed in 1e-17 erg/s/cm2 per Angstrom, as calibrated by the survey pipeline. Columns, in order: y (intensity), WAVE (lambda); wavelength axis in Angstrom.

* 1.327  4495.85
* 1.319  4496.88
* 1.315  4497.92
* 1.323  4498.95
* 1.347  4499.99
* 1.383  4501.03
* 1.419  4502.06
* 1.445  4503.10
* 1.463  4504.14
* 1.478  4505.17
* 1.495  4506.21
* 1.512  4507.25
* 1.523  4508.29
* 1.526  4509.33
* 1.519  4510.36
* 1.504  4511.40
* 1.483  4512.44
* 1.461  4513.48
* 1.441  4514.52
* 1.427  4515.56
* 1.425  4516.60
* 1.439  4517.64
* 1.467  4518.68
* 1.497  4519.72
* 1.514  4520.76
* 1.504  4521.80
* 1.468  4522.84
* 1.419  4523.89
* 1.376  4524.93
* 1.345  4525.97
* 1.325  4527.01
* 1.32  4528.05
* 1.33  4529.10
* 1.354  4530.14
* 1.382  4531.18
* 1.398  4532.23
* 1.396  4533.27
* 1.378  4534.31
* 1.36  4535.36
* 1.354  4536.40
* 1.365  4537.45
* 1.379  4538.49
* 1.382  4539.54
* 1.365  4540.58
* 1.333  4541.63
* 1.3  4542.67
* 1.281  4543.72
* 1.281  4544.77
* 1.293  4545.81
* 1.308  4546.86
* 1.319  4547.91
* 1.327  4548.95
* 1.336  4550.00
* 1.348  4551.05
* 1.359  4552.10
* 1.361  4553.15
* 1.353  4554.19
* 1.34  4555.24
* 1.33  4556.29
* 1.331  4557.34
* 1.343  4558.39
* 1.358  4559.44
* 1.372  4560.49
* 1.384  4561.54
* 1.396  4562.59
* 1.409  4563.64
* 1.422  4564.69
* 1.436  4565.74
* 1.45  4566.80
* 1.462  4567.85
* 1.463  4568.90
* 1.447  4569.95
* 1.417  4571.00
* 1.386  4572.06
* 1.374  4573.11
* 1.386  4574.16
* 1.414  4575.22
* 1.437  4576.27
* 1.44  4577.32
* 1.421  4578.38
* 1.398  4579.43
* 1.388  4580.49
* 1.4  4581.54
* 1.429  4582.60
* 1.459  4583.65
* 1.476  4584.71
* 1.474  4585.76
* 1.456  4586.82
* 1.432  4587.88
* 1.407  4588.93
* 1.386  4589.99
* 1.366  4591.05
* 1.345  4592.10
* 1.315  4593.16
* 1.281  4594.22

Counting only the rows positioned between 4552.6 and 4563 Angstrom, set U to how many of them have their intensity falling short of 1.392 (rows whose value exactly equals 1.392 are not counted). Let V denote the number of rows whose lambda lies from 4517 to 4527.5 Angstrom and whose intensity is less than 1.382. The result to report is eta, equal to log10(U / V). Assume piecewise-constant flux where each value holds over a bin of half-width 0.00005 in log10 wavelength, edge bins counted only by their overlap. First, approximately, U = 9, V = 3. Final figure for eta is 0.48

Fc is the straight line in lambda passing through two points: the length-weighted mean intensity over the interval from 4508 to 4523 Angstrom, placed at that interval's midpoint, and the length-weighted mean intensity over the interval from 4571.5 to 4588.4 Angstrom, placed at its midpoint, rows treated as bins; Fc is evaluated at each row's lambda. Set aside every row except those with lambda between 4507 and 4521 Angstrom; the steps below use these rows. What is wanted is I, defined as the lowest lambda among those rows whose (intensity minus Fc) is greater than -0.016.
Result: 4507.25 Angstrom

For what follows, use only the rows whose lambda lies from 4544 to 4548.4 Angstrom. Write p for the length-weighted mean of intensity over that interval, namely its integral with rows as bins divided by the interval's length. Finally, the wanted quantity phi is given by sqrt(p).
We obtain 1.14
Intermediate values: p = 1.30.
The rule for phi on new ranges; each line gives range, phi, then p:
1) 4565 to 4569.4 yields 1.20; 1.45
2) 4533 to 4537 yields 1.17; 1.37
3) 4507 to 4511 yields 1.23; 1.52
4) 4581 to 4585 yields 1.20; 1.44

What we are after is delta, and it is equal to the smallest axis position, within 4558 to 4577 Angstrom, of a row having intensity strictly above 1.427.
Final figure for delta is 4565.74 Angstrom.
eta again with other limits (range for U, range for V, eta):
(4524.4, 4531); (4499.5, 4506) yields 0.78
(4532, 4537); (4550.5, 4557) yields -0.30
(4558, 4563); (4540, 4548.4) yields -0.30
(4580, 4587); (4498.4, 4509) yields -0.30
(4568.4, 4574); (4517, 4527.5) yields -0.18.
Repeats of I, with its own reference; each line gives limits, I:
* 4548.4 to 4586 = 4564.69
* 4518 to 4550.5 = 4518.68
